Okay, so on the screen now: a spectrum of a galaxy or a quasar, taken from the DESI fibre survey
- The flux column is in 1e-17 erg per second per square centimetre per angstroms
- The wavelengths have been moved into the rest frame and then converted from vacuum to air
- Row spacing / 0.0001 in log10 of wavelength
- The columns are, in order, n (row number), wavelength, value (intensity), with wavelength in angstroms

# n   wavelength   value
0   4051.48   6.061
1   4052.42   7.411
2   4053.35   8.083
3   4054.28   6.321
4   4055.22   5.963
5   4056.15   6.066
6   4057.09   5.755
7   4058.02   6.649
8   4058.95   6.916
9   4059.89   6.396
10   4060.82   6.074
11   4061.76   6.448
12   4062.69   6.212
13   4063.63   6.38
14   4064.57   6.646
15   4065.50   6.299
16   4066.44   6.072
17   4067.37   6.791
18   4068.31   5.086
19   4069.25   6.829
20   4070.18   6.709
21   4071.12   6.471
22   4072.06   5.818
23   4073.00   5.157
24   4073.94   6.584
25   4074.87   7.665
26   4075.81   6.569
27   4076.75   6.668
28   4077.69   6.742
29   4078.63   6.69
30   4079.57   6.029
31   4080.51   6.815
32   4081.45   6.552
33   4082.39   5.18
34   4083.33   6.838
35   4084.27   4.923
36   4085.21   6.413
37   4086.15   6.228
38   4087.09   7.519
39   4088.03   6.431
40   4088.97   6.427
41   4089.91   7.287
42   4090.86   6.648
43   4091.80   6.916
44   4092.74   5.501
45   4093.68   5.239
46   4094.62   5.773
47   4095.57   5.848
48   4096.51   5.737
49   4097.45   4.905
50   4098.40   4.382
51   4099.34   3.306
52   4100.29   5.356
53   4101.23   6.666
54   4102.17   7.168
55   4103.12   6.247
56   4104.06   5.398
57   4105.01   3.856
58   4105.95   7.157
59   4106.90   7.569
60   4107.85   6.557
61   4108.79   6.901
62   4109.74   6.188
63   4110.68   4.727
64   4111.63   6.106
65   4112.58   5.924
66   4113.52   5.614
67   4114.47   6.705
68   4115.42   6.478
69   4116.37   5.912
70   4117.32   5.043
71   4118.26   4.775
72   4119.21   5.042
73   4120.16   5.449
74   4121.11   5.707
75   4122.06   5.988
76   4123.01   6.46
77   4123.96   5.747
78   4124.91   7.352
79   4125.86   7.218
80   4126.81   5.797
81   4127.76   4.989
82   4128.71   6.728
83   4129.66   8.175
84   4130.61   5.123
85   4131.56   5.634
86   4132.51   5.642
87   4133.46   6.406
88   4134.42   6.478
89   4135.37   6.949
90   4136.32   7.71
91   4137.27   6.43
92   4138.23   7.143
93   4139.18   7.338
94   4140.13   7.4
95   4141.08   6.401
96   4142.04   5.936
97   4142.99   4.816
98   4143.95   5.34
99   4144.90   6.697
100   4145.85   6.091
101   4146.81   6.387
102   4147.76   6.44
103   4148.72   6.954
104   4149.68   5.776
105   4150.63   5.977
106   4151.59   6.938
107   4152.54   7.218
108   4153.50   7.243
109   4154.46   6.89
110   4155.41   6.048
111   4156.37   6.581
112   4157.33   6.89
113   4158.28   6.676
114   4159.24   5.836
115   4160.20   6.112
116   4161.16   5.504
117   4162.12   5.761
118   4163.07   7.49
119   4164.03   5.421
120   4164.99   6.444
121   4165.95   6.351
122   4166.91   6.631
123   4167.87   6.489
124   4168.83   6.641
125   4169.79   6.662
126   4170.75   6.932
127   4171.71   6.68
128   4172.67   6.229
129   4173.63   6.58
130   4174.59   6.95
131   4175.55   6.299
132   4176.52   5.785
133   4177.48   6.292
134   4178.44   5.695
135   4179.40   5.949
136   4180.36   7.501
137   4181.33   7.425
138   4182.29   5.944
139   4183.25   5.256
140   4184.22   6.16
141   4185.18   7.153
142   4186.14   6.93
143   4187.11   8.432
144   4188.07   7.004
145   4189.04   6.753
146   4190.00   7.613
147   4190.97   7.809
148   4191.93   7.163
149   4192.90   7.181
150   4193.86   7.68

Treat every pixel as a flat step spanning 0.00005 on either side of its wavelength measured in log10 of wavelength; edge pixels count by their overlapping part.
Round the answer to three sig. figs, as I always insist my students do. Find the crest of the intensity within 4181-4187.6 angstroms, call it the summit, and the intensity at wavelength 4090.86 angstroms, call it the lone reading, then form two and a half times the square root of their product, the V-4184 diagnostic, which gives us 18.7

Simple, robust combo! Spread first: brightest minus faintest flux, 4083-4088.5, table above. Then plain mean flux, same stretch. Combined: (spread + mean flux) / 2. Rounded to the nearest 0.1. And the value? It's 4.5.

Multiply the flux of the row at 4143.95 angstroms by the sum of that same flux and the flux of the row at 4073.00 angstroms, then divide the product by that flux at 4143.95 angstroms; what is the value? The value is 10.5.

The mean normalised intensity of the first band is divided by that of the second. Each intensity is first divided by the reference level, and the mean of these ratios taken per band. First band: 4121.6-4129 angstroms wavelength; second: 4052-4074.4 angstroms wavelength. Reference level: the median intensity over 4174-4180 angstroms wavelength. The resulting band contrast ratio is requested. 0.98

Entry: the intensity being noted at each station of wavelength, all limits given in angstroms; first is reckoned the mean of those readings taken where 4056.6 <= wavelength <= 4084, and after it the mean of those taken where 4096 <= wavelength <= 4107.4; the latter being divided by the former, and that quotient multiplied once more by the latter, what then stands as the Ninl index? 5.0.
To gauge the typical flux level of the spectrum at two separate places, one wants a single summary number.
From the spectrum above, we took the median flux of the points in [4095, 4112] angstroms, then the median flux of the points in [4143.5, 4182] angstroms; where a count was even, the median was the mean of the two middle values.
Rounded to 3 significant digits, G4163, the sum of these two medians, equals 12.4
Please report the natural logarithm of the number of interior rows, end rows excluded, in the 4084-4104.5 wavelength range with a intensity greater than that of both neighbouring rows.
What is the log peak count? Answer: 1.79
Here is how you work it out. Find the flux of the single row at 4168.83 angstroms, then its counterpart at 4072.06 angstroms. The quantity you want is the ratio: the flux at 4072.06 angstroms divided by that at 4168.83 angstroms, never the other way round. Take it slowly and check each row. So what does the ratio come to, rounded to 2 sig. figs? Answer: 0.88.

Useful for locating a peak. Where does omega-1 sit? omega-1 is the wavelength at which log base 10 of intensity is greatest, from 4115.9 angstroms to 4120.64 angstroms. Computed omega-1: 4116.37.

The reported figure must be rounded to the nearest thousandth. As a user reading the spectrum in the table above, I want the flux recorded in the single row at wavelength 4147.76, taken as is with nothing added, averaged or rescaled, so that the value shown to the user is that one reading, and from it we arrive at 6.440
